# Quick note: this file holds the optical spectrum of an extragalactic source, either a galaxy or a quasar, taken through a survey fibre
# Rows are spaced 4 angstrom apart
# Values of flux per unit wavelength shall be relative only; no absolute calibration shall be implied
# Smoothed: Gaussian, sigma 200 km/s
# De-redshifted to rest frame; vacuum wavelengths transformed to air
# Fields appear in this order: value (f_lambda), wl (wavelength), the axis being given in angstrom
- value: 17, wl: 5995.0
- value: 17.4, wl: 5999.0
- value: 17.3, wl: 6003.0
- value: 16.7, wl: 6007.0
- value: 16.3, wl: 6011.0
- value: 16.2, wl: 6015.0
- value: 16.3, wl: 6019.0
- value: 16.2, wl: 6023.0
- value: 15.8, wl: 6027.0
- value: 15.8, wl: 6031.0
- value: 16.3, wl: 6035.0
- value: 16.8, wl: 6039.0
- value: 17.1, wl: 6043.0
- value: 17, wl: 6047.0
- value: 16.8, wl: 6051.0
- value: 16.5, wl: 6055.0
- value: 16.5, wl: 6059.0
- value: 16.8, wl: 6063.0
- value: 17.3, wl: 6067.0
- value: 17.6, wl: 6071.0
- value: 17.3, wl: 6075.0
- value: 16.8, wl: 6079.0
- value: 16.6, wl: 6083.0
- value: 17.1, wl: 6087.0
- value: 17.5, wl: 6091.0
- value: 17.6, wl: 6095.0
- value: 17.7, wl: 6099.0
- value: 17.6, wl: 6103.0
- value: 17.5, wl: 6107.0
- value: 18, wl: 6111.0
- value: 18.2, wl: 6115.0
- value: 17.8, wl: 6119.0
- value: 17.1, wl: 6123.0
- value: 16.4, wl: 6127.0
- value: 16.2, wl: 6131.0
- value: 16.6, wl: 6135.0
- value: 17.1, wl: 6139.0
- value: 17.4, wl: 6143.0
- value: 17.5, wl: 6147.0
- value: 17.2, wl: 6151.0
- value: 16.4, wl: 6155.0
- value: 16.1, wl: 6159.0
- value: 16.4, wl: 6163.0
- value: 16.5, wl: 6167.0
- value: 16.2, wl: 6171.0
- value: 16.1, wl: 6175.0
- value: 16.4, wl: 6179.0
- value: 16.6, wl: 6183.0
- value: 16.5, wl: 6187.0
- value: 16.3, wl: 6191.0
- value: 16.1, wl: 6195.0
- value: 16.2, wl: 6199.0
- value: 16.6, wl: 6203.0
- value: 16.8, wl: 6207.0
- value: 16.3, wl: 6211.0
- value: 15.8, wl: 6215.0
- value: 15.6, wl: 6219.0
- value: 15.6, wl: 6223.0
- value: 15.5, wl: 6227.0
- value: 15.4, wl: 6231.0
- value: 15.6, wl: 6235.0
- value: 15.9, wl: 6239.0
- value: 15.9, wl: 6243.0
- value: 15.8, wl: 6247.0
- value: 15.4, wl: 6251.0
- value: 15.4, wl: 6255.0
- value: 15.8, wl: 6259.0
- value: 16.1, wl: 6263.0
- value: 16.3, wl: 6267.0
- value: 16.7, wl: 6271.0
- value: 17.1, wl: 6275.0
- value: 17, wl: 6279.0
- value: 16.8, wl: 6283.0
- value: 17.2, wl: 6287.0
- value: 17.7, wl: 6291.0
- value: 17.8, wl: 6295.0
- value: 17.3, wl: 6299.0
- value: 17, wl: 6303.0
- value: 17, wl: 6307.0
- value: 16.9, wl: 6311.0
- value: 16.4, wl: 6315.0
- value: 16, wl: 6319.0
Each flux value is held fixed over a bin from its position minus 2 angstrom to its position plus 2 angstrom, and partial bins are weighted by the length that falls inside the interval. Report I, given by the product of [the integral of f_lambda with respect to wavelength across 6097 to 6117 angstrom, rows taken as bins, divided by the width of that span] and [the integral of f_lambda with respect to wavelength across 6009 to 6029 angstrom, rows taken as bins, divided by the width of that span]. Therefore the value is 288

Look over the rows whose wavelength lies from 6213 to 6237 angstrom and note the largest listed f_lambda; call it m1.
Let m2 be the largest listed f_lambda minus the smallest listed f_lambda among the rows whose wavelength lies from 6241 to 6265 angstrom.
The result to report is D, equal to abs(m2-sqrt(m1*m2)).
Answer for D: 2.6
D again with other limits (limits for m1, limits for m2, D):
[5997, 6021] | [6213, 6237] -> 2.2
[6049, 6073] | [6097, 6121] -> 2.8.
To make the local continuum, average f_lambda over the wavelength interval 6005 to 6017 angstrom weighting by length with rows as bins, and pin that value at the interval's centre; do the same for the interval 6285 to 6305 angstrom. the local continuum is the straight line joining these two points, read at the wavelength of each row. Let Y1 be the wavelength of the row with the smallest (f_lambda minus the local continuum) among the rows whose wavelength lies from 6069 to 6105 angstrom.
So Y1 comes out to 6083.0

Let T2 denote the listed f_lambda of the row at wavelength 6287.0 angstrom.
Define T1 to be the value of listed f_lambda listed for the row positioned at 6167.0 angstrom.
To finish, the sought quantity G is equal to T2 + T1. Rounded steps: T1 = 16.5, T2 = 17.2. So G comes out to 33.7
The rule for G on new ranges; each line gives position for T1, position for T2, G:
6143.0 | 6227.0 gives 32.9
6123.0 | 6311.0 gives 34.0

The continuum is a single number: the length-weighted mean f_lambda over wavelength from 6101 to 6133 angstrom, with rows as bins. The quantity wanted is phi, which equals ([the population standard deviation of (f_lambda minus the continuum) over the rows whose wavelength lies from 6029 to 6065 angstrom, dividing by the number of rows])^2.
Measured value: 0.142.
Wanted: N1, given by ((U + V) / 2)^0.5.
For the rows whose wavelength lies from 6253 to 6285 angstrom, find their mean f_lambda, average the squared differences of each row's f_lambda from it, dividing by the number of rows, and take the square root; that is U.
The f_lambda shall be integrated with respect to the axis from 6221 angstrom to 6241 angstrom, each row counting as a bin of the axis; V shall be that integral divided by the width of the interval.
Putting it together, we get 2.84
